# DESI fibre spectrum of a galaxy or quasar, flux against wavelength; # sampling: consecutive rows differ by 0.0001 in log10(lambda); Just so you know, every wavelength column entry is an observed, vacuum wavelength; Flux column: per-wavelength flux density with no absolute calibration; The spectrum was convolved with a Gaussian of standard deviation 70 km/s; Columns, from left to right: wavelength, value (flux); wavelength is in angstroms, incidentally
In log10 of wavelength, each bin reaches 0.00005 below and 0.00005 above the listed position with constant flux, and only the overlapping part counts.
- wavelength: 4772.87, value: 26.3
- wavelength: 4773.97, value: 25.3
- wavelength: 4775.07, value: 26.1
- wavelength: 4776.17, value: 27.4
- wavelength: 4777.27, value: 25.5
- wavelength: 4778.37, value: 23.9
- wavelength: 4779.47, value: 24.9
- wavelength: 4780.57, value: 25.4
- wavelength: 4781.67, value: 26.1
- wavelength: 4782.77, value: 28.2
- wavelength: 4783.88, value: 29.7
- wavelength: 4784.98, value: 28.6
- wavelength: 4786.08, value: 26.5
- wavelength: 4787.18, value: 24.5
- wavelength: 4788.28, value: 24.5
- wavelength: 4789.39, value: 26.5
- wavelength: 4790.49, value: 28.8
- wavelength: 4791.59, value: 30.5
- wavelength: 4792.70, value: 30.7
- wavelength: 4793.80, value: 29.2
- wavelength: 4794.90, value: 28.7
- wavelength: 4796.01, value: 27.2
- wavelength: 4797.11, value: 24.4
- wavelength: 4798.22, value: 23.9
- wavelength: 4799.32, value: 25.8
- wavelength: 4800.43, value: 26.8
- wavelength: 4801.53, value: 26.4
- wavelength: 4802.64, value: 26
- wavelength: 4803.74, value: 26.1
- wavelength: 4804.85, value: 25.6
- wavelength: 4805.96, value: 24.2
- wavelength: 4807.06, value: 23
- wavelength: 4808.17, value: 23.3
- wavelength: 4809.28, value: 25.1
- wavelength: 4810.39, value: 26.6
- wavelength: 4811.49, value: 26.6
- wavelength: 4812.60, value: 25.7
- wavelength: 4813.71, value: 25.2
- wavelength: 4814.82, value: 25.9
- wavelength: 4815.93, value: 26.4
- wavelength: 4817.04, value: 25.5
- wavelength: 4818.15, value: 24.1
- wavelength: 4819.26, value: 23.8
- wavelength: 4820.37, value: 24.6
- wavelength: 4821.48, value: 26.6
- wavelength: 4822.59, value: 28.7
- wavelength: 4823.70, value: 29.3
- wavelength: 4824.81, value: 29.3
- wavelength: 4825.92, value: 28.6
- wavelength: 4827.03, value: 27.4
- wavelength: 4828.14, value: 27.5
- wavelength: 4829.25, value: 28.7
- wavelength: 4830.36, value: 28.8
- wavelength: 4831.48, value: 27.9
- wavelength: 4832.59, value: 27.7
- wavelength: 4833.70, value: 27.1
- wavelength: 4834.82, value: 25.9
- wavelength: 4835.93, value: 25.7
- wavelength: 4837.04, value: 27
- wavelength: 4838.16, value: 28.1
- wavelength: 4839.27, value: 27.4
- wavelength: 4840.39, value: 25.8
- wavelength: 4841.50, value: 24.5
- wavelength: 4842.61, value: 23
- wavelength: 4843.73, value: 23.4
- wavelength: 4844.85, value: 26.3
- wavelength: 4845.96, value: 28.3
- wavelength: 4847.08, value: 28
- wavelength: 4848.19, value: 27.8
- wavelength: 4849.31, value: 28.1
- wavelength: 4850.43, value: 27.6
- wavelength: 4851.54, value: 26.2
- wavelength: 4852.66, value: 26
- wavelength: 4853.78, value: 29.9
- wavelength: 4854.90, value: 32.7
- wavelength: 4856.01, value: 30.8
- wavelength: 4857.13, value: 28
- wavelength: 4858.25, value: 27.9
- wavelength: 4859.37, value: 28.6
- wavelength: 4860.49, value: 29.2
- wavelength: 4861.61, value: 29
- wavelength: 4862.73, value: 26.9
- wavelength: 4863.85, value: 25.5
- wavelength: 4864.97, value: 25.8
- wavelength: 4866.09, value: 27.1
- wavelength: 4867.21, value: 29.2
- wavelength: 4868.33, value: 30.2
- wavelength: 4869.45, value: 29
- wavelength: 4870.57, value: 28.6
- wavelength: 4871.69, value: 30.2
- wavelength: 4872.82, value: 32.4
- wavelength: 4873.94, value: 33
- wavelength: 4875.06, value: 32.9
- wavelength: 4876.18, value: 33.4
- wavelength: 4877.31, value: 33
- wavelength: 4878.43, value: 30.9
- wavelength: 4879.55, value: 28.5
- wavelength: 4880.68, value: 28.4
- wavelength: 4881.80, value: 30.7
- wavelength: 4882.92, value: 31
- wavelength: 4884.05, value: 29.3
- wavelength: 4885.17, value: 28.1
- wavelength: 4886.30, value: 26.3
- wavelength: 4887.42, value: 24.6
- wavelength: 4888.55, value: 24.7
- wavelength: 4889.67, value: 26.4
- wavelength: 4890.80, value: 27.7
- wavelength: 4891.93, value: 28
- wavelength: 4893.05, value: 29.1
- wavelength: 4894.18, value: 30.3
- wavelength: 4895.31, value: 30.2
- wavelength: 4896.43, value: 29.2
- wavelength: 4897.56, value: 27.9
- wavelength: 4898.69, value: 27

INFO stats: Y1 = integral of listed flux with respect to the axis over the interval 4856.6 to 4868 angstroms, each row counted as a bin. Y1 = 316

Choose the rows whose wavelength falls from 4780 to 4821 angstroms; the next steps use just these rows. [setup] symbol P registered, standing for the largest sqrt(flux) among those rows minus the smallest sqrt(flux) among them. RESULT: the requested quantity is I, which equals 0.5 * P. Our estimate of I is 0.37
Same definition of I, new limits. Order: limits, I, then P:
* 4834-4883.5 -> 0.49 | 0.98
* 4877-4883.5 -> 0.21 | 0.42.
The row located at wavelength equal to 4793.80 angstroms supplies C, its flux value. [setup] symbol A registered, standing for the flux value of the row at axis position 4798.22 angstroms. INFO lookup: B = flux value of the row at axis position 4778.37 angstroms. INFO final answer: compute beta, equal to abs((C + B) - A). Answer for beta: 29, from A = 23.9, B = 23.9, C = 29.2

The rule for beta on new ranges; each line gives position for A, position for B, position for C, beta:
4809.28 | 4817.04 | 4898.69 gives 27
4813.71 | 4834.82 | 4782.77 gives 29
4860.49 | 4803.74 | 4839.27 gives 24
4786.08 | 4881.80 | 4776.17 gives 32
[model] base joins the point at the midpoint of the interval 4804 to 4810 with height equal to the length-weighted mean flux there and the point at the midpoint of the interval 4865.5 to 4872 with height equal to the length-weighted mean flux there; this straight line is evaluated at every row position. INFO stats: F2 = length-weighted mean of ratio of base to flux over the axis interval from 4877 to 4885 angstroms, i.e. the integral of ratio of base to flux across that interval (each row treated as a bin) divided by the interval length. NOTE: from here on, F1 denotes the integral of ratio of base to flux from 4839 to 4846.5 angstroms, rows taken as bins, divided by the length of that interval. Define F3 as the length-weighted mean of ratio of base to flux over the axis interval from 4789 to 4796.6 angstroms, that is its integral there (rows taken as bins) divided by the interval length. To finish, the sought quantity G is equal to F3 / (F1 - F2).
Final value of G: 12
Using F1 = 1.07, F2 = 0.999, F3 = 0.81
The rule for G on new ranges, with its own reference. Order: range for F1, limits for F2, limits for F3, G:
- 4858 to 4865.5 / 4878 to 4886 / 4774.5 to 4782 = 59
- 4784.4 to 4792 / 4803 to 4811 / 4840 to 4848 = -8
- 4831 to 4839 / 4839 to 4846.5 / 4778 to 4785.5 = -9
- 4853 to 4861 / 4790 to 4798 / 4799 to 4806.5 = 7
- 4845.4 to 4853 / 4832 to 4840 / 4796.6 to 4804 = 48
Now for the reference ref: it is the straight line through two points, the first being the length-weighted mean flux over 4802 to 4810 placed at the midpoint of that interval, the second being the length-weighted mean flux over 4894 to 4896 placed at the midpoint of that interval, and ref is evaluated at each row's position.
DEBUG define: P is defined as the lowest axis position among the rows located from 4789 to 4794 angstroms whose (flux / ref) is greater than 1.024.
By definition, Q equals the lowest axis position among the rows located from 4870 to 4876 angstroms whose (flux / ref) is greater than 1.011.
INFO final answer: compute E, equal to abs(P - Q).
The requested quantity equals 82.3 angstroms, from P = 4789.39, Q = 4871.69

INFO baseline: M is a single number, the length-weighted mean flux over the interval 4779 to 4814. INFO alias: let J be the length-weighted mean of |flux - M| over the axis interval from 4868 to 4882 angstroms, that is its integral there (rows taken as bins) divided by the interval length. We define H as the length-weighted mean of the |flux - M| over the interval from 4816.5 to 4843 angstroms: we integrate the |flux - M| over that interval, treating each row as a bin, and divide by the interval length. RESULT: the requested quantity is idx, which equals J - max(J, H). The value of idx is 0.00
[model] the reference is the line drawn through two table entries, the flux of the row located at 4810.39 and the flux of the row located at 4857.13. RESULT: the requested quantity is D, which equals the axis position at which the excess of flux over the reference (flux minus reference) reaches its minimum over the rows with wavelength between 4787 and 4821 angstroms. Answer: 4807.06 angstroms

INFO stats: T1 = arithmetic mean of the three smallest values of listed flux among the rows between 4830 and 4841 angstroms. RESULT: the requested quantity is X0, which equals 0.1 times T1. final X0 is 2.58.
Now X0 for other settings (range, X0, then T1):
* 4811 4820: 2.44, 24.4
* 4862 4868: 2.61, 26.1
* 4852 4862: 2.73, 27.3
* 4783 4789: 2.52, 25.2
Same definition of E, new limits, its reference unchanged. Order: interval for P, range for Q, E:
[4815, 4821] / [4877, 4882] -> 61.4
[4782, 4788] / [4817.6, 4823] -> 38.7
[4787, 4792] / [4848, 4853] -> 61.0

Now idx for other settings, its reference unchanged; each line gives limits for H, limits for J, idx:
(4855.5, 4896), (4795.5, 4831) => -1.48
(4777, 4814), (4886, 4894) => -0.10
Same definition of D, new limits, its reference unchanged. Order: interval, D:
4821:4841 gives 4840.39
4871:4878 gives 4871.69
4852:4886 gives 4863.85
